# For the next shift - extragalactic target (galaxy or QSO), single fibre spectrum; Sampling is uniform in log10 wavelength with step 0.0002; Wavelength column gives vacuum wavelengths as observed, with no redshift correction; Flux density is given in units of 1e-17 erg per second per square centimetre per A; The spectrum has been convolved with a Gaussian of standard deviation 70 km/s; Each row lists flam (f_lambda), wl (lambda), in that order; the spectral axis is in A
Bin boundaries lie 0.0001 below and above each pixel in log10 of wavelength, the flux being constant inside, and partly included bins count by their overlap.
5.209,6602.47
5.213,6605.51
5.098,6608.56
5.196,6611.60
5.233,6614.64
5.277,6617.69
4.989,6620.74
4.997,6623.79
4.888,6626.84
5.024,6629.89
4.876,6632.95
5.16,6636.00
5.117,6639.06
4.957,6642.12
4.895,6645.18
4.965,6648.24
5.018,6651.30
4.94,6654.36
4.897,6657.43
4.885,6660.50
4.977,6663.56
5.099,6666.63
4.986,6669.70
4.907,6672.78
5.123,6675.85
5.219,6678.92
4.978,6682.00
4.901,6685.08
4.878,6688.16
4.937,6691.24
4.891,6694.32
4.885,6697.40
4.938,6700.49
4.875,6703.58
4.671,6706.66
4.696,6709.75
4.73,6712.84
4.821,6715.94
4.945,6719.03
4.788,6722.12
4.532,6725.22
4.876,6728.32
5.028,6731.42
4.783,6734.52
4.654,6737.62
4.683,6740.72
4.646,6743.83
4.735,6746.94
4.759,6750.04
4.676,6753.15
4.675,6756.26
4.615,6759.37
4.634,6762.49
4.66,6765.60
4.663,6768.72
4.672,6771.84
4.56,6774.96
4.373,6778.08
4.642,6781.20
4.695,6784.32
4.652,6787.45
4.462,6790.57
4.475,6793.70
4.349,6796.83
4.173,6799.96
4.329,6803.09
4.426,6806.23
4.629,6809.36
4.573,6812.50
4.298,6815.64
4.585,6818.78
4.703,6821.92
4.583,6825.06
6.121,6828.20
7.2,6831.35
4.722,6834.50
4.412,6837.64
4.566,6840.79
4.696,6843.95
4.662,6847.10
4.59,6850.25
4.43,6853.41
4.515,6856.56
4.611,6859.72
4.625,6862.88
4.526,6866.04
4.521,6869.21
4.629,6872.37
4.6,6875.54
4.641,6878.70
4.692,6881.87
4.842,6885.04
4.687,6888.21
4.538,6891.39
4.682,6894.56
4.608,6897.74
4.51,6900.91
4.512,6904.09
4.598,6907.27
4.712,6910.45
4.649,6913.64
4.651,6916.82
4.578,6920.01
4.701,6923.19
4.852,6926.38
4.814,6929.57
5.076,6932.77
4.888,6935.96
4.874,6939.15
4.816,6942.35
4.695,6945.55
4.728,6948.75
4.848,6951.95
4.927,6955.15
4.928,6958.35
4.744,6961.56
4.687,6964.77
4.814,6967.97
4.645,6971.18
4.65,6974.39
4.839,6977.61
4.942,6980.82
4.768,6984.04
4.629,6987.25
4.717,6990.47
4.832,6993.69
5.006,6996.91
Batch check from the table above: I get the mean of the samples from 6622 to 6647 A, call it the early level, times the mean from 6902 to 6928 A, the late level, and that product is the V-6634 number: 23.2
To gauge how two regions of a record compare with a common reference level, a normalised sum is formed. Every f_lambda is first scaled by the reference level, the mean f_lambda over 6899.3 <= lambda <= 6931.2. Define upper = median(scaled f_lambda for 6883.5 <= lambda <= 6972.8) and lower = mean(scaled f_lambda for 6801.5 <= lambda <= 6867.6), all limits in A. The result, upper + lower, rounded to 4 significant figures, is 2.031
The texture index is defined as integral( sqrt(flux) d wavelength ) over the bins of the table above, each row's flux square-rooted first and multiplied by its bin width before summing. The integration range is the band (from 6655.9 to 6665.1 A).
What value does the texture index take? 20.4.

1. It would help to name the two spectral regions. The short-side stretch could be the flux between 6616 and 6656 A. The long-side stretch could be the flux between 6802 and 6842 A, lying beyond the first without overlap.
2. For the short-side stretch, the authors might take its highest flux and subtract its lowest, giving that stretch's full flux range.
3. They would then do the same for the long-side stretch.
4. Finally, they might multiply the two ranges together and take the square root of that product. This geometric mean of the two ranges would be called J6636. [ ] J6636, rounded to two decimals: 1.08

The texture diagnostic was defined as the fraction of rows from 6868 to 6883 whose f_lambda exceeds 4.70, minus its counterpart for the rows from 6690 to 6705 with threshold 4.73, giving -1.0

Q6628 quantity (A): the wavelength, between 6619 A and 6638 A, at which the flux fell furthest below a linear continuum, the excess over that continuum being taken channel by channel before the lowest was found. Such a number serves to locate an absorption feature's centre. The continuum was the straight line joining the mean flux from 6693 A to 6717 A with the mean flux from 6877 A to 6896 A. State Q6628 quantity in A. 6632.95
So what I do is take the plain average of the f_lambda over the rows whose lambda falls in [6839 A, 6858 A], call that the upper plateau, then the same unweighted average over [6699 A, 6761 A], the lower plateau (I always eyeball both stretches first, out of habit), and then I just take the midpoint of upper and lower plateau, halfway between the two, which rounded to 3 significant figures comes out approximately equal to 4.67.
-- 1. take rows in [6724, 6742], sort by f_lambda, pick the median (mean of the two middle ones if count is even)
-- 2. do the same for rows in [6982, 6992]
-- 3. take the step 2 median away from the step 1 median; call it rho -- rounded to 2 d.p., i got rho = 0.02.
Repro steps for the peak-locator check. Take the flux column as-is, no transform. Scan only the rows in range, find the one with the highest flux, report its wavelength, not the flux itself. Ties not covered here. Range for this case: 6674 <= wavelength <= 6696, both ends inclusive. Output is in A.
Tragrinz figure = 6678.92 A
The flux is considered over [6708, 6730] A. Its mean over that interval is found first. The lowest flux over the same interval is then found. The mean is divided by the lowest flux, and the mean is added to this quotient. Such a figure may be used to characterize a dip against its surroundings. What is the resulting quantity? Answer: 5.82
